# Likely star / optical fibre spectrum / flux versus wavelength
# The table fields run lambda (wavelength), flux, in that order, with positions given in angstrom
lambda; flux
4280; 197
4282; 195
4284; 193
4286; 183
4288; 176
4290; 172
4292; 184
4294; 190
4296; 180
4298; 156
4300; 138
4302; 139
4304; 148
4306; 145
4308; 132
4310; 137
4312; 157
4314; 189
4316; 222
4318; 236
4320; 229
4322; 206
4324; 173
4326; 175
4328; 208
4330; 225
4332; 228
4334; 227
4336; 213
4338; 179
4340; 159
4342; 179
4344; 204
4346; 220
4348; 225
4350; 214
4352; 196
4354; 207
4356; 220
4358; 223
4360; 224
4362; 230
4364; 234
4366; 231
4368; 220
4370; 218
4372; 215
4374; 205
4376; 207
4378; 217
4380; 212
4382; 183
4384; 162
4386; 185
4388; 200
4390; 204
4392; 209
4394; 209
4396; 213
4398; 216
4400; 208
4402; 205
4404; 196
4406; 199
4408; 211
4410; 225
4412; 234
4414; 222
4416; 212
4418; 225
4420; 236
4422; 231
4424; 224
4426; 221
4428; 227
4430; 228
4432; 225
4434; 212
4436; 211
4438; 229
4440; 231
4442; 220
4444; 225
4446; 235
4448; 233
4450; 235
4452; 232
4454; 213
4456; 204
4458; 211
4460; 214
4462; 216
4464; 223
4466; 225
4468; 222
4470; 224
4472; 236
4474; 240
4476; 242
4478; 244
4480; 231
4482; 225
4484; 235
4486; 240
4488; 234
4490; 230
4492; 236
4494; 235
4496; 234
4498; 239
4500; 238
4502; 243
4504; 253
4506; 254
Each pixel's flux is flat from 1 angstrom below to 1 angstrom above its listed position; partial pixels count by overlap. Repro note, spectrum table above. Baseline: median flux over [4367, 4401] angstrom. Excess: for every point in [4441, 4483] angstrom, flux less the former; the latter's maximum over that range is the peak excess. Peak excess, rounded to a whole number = 35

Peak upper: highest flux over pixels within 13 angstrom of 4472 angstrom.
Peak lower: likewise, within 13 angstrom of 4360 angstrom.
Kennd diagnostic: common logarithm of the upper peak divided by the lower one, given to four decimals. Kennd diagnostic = 0.0182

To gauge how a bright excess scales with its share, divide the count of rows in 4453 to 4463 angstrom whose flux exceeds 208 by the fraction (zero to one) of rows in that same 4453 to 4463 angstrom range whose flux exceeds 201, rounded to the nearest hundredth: 4.00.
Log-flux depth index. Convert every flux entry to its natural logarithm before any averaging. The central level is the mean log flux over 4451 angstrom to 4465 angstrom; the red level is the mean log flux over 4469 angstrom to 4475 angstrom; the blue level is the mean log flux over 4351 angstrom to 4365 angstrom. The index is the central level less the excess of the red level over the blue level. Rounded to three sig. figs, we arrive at 5.31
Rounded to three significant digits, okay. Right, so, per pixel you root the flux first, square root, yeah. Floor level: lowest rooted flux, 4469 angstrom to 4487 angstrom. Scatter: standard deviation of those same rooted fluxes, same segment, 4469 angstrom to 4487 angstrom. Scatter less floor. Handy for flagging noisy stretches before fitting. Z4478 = -14.7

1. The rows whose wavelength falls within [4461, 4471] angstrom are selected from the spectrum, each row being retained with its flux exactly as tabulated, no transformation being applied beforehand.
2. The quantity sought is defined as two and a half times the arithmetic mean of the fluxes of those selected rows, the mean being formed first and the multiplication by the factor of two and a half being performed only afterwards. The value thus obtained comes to 555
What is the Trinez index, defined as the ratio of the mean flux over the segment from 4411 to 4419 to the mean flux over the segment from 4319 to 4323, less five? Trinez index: -3.97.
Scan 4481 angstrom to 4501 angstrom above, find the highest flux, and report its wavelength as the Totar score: 4486 angstrom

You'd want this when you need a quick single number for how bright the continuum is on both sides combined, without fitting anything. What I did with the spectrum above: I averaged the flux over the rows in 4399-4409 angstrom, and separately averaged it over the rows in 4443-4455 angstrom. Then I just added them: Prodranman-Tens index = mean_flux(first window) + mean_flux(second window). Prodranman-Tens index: 433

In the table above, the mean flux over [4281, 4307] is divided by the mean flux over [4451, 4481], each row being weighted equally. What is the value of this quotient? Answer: 0.75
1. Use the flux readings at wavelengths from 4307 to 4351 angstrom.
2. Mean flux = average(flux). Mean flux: 197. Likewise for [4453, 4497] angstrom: 228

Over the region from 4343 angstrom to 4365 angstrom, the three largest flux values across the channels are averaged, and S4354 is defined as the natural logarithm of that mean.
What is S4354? 5.44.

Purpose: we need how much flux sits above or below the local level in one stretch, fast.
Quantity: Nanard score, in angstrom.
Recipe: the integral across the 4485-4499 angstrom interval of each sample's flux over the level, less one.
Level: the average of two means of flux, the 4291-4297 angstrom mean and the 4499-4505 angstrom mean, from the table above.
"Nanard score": 1.4 angstrom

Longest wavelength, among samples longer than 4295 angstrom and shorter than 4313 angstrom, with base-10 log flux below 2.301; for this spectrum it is 4312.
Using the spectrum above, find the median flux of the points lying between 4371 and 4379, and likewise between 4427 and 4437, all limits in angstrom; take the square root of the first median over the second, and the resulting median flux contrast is 0.97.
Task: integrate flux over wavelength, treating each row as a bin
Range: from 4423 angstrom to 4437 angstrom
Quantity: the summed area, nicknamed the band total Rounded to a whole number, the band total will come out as 3096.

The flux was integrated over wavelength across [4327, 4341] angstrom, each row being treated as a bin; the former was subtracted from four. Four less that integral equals -2874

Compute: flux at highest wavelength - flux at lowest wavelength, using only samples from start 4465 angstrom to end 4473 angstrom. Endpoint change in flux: 11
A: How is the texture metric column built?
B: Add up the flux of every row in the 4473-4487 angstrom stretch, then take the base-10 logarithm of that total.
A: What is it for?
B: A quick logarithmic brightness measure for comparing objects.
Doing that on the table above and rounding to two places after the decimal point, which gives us 3.22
